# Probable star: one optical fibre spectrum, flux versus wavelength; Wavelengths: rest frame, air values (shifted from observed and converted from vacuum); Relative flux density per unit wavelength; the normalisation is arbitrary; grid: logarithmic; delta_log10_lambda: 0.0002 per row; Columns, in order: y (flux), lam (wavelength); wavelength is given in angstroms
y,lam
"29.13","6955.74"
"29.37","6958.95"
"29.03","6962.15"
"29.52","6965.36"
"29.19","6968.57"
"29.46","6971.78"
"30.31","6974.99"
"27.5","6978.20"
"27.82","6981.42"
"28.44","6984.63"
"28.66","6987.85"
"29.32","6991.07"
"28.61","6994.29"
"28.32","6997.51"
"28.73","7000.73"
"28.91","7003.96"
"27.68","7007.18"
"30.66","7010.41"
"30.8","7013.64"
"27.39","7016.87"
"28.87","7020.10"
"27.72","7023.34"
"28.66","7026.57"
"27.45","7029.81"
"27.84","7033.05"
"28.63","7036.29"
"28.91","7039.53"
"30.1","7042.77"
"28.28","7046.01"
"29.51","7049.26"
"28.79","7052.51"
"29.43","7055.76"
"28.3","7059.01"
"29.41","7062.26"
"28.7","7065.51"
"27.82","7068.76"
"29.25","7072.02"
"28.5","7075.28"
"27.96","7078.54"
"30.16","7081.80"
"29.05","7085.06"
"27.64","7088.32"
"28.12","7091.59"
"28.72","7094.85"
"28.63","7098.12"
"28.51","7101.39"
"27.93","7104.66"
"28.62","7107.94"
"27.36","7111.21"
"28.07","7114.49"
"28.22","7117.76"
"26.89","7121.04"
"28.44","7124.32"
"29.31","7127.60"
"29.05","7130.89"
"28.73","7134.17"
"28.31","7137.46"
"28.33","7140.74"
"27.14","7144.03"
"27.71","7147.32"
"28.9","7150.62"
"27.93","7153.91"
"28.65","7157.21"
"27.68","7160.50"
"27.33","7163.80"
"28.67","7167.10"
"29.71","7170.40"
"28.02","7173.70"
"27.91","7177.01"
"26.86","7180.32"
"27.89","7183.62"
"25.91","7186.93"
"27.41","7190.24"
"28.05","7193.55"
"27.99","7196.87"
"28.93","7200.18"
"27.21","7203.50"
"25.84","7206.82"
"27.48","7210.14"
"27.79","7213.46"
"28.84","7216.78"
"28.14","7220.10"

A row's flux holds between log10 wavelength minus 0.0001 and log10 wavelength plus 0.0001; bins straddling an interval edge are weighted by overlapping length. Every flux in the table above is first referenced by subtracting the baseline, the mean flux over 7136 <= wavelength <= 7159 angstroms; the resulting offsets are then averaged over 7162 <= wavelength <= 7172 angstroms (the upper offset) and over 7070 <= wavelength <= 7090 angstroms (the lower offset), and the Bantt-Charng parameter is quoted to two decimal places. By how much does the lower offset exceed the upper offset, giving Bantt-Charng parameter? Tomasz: 0.19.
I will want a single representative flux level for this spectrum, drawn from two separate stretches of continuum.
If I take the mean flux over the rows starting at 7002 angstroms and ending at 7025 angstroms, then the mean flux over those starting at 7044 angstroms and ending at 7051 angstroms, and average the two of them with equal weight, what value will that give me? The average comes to 28.9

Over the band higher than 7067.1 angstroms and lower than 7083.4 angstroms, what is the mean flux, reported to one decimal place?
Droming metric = 28.7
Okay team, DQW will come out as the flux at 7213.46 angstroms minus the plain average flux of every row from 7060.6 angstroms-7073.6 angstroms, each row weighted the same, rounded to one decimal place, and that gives -1.0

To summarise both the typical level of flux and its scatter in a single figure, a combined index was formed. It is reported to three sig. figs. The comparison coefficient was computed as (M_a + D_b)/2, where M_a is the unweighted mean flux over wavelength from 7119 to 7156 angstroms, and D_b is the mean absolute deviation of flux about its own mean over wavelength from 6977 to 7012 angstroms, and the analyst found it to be 14.4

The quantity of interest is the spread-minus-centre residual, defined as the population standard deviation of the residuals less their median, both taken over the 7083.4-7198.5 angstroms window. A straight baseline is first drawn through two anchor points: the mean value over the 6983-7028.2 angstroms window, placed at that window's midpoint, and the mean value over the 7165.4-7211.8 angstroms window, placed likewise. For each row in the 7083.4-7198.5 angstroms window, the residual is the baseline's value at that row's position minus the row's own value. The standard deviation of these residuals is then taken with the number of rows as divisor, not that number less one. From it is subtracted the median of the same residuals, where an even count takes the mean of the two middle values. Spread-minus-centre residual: 0.95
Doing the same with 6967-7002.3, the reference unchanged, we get 0.52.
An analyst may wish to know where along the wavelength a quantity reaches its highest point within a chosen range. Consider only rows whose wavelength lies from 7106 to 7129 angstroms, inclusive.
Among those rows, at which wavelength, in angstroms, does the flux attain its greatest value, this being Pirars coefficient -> 7127.60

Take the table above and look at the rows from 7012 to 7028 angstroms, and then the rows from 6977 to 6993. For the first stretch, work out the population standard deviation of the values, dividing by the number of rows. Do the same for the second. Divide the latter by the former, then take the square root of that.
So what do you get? 0.73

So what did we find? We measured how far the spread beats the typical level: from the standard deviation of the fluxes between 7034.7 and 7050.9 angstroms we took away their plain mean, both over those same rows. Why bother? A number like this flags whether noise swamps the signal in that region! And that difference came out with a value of -28.4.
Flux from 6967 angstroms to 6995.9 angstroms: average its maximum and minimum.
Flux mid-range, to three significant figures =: 28.9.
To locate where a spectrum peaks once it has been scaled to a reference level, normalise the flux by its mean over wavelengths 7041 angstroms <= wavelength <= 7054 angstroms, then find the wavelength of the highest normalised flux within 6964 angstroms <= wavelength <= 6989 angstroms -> 6974.99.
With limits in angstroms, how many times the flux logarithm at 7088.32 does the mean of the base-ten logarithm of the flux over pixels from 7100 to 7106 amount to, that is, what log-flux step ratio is 1.01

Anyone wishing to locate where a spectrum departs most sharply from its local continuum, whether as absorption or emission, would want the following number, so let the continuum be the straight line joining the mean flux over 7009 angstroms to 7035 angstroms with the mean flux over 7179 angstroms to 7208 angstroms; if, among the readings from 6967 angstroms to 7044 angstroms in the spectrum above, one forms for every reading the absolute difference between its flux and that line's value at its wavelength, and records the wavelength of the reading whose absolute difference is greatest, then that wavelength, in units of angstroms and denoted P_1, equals 7013.64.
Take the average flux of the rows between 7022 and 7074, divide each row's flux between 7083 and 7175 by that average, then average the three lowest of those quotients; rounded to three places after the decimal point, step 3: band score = 0.946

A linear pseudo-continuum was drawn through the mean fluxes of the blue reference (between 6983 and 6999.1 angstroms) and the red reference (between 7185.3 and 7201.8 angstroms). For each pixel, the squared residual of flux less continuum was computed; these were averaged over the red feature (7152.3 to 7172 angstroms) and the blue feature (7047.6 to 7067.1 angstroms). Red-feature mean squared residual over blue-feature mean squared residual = 1.36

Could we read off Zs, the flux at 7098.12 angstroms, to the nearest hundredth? 28.63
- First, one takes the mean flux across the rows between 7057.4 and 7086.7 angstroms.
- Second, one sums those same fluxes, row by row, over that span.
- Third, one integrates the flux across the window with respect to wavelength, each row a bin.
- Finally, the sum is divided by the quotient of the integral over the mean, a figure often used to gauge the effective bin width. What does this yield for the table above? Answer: 8.84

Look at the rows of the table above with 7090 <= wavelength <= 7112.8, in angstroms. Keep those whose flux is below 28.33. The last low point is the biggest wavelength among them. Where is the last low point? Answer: 7111.21 angstroms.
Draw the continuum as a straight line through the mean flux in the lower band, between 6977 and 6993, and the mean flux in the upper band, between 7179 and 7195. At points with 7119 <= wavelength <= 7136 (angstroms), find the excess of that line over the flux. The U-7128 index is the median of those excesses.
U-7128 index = -1.2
